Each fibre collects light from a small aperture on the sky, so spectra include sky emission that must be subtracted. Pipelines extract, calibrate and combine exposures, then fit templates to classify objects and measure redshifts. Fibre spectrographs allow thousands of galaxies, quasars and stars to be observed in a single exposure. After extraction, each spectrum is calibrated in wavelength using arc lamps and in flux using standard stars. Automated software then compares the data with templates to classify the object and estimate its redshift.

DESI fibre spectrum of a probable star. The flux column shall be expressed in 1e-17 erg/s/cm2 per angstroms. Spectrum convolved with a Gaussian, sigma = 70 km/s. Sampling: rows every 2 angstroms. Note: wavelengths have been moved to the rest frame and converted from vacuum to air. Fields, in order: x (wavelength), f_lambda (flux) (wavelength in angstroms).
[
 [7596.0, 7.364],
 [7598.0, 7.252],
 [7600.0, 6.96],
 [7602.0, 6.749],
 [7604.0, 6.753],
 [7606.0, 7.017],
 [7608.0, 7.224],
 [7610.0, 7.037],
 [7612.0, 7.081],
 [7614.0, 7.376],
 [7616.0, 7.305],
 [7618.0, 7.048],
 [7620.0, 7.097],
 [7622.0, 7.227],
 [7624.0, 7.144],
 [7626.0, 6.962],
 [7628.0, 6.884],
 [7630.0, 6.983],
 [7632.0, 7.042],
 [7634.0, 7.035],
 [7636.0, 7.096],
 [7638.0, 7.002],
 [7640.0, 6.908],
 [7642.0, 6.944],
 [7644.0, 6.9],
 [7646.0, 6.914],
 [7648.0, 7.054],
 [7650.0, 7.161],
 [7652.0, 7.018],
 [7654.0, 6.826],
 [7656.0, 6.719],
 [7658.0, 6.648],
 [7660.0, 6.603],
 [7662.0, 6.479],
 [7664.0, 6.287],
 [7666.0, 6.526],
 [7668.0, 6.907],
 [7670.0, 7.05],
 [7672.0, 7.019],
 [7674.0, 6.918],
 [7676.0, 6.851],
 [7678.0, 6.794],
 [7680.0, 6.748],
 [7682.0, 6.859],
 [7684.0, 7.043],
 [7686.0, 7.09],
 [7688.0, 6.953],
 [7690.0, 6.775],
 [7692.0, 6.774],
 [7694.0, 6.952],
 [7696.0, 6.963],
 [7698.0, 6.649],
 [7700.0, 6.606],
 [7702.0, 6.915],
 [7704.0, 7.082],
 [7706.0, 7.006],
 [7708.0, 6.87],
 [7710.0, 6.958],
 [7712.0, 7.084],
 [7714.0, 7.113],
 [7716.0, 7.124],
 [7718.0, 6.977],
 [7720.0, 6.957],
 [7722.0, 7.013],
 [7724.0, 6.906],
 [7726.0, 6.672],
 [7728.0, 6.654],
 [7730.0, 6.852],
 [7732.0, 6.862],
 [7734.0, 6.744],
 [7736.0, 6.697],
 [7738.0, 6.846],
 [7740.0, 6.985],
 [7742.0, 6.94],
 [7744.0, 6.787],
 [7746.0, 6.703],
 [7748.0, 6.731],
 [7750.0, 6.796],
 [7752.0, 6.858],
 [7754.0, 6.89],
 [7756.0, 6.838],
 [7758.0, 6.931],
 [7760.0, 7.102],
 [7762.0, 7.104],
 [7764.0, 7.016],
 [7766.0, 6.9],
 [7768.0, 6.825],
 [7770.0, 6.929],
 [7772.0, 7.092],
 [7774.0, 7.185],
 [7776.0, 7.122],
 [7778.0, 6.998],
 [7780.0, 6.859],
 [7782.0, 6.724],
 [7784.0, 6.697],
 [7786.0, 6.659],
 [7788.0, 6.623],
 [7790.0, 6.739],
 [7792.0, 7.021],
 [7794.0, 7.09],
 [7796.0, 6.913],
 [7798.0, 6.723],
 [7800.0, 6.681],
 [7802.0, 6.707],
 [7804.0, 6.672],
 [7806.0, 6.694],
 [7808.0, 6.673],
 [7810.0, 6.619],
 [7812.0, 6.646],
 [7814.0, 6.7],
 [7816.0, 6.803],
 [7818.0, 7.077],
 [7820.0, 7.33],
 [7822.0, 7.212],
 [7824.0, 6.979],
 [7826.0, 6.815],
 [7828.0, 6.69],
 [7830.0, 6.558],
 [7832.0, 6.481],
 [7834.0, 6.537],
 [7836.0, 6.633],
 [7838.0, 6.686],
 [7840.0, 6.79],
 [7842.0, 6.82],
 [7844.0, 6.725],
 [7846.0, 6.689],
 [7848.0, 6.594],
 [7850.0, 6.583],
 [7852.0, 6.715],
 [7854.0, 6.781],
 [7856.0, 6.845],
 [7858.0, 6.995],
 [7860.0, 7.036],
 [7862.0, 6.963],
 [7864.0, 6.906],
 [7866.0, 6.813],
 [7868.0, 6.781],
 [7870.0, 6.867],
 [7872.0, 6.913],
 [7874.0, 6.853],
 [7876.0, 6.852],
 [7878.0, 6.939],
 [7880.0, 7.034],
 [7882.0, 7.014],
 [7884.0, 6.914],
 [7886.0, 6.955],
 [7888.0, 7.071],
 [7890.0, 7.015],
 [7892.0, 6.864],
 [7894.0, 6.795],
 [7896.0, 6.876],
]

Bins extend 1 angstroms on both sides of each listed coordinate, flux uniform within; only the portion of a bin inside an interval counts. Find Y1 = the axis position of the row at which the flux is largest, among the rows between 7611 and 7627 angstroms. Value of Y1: 7614.0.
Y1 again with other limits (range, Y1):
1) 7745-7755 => 7754.0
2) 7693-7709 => 7704.0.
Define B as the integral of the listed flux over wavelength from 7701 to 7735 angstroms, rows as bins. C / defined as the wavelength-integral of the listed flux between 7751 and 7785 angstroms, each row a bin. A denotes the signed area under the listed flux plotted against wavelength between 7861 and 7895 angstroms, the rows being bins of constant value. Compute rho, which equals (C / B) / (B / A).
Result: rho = 1.00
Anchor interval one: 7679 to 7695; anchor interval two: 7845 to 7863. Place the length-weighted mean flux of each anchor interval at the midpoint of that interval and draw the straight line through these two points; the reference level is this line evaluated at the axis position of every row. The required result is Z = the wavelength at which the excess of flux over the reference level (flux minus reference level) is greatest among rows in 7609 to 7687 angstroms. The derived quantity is 7614.0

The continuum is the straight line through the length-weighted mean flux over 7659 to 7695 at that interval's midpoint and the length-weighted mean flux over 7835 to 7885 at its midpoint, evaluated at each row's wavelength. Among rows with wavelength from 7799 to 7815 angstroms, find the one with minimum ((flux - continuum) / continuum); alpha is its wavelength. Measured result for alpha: 7810.0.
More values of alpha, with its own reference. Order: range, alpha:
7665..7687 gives 7666.0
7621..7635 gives 7628.0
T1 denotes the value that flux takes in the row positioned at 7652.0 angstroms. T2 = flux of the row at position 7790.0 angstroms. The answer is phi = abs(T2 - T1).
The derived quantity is 0.28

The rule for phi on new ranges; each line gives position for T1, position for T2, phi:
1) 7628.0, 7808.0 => 0.21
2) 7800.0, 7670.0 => 0.37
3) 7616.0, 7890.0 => 0.29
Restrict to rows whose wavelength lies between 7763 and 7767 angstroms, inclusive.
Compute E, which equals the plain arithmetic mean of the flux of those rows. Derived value 6.96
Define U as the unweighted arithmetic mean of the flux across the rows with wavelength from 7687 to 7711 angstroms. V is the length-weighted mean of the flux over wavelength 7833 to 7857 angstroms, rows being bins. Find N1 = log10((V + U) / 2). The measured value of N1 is 0.832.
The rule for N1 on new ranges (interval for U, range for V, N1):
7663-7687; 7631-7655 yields 0.840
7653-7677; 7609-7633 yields 0.840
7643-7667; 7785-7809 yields 0.830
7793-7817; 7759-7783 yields 0.837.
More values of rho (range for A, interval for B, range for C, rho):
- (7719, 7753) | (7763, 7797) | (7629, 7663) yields 0.99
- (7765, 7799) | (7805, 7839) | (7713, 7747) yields 1.03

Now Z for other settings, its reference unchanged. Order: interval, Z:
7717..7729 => 7722.0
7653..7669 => 7668.0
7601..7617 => 7614.0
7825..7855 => 7842.0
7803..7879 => 7820.0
